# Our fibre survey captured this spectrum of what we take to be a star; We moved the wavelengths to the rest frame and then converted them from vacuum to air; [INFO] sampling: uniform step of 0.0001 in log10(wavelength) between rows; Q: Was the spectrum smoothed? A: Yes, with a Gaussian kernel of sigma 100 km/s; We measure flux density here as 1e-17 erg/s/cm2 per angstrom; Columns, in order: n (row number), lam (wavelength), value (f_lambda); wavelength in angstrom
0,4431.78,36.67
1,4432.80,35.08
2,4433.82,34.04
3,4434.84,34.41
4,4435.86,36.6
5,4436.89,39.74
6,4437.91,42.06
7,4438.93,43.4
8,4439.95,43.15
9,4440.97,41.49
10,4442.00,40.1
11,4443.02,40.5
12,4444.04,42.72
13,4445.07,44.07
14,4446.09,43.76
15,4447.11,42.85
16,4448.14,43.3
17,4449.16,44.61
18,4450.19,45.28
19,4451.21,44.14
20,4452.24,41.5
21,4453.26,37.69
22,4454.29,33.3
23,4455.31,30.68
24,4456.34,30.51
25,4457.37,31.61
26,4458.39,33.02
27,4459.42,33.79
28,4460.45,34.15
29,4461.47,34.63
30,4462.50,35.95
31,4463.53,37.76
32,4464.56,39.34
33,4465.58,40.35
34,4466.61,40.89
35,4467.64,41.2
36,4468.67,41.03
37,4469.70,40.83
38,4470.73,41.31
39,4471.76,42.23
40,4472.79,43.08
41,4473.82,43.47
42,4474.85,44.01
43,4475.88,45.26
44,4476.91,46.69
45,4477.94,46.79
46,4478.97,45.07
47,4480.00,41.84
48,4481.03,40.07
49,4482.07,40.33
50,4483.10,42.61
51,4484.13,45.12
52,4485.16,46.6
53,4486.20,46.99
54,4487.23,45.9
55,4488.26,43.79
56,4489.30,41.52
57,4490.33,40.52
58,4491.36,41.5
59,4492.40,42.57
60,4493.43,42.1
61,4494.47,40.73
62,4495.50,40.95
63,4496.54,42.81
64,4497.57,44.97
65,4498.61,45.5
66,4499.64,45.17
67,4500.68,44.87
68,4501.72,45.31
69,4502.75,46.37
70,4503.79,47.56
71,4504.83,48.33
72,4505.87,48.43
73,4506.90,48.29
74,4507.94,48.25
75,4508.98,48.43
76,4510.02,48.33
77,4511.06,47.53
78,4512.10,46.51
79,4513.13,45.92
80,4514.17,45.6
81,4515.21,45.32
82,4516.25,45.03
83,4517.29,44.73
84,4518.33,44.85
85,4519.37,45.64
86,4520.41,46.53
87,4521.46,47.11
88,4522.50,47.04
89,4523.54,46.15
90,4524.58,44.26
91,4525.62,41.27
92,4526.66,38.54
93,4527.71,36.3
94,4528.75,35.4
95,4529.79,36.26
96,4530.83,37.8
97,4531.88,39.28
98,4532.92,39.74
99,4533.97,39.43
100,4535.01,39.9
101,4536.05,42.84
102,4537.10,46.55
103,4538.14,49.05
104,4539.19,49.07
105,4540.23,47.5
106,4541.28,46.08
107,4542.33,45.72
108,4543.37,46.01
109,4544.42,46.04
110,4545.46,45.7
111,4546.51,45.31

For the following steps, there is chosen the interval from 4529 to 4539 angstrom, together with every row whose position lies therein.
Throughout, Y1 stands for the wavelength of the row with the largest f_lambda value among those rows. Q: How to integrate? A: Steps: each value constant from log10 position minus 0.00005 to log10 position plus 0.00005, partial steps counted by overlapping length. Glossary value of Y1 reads 4538.14 angstrom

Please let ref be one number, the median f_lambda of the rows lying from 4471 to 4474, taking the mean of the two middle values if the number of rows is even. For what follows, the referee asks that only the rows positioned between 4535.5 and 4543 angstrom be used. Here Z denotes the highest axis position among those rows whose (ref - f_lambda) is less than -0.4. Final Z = 4542.33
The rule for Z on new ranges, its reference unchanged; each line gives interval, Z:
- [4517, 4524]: 4523.54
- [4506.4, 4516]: 4515.21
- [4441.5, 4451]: 4450.19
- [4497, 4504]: 4503.79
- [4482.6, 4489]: 4488.26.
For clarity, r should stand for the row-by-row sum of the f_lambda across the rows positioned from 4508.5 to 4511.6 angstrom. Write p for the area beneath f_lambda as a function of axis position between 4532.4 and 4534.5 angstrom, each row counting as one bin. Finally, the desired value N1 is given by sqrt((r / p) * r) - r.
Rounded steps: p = 83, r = 144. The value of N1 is -128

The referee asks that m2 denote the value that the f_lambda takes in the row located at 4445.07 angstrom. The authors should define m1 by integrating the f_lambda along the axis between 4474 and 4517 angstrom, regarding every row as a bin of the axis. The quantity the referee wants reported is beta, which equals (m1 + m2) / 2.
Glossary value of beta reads 987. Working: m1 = 1929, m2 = 44.07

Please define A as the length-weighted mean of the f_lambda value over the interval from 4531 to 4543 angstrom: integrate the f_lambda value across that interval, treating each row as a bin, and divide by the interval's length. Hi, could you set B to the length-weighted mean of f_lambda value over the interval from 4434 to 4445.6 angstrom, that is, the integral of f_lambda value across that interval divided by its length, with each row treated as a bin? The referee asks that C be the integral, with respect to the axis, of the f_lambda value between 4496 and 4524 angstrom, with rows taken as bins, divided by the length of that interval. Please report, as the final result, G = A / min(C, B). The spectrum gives 1.08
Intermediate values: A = 44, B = 40.6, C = 46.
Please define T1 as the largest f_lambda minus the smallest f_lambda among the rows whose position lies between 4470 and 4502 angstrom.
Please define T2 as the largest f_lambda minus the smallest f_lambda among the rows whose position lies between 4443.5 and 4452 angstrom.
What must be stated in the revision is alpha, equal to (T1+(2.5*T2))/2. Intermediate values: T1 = 7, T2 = 3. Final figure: 6.7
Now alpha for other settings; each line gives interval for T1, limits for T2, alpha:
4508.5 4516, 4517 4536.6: 16.2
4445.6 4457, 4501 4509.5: 11.3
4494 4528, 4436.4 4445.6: 11.5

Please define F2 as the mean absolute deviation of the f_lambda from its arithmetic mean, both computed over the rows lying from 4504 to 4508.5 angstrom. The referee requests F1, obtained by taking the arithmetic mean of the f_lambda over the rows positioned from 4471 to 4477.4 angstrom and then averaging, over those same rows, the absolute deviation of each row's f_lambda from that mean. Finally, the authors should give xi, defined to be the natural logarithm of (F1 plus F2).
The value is 0.3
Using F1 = 1.2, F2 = 0.1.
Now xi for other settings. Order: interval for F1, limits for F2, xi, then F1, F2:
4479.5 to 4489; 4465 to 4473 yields 1.0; 2.2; 0.6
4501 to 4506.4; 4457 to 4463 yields 0.8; 1.1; 1.1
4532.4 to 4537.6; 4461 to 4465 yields 1.4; 2.4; 1.6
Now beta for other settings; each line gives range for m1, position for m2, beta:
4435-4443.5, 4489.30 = 193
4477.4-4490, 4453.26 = 295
